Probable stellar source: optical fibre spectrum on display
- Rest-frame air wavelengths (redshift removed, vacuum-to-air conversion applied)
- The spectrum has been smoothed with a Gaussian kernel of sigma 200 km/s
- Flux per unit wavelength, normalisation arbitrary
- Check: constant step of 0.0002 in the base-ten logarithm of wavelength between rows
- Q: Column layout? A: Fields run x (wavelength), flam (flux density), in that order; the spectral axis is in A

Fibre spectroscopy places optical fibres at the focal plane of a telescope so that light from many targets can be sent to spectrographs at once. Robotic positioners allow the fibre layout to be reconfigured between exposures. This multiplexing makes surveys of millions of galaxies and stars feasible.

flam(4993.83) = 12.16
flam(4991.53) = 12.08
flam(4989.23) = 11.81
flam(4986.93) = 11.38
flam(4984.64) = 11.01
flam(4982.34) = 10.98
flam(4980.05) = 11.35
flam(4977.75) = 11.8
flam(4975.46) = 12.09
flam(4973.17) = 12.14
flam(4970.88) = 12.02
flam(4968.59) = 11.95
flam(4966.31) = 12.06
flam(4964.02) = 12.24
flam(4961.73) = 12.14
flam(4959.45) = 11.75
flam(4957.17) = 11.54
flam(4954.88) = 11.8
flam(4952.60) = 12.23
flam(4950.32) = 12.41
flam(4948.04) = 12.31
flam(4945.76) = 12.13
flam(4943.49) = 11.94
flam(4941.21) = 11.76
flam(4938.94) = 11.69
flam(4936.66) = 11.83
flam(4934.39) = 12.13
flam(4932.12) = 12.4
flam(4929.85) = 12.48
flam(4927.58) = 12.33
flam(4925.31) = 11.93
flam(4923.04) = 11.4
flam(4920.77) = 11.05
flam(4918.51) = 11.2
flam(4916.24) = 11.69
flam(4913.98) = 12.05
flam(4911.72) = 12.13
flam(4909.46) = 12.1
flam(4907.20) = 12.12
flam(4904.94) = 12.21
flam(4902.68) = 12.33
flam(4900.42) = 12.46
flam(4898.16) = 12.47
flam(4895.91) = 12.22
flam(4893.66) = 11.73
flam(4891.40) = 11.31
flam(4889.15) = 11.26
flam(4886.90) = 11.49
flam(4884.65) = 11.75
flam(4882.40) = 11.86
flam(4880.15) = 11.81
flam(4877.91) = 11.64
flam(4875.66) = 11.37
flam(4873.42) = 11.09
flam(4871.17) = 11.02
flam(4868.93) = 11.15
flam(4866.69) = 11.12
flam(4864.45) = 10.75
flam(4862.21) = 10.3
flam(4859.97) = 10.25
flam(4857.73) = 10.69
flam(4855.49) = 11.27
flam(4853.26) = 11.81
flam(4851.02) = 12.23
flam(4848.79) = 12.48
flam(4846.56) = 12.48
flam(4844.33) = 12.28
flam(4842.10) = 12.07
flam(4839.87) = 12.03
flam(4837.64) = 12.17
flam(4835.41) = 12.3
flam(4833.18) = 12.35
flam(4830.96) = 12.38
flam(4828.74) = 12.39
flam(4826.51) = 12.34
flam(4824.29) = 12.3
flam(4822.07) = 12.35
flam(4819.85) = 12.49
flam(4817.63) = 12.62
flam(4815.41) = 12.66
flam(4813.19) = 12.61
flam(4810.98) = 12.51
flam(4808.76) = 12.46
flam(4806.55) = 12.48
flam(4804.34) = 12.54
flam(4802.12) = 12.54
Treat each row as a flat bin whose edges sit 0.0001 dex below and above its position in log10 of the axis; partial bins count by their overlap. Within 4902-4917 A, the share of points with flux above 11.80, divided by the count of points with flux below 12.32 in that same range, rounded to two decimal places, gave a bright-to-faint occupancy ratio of 0.14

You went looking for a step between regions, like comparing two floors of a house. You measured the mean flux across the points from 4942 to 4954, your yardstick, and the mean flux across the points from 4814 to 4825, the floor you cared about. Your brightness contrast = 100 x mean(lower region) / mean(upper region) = 102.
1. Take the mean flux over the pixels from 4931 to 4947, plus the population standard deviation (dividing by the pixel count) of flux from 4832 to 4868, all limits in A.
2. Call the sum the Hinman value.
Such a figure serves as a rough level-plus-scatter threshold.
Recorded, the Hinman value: 12.8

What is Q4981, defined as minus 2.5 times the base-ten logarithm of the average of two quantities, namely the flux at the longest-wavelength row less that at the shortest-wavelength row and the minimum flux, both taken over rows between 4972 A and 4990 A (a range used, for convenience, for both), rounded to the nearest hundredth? -1.82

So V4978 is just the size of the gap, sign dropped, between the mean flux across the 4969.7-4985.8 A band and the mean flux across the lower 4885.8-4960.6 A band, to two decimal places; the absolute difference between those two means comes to 0.31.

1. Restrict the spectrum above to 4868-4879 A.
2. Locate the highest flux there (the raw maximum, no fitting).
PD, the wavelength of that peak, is 4877.91 A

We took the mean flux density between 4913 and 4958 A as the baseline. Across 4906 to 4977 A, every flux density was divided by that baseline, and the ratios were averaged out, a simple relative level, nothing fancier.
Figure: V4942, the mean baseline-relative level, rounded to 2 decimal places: 1.00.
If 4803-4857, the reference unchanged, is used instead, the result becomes 1.03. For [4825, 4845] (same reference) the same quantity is 1.03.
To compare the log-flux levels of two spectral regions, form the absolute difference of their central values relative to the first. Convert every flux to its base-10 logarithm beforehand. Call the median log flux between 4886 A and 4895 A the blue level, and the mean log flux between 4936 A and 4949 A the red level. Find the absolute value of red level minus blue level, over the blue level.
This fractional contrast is 0.0191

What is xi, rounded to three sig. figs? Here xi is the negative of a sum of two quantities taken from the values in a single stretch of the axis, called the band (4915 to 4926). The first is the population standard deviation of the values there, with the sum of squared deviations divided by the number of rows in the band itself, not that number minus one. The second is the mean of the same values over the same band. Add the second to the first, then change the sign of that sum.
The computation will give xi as -11.8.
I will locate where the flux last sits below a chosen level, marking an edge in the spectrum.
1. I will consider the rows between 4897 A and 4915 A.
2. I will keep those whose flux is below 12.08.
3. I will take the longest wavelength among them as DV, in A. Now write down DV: 4913.98 A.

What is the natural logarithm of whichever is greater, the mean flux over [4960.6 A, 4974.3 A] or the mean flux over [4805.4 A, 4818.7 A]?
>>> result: 2.53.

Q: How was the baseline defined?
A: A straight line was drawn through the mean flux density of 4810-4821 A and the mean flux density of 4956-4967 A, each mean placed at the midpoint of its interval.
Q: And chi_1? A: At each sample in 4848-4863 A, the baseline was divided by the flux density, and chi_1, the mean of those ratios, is 1.10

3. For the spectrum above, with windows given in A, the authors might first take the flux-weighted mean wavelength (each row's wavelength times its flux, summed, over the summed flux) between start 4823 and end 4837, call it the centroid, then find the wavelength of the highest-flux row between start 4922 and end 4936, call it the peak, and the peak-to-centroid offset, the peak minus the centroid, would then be 100.0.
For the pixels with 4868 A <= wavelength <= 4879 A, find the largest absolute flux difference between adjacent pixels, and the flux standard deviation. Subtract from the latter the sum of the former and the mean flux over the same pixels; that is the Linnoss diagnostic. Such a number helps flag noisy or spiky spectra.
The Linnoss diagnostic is -11.3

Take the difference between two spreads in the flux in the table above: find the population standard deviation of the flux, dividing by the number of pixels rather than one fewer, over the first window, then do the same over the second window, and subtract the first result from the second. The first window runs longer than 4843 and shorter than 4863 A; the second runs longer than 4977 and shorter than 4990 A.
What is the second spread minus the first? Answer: -0.54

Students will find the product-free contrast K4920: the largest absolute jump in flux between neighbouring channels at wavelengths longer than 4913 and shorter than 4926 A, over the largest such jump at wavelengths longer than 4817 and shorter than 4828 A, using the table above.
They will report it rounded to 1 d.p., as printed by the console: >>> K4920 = 3.8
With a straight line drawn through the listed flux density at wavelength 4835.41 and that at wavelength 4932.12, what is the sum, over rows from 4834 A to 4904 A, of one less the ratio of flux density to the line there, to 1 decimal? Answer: 1.7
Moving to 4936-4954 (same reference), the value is 0.2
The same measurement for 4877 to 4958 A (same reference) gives 1.3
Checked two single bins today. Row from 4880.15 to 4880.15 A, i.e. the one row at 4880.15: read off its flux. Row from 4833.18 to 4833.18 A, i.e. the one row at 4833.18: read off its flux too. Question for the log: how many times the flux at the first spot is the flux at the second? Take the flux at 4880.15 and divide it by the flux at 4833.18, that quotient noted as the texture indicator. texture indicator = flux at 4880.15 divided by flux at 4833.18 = 0.96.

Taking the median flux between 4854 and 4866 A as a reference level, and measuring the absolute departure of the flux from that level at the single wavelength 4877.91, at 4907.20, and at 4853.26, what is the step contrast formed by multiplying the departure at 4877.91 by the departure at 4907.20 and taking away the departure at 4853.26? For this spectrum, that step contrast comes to 0.24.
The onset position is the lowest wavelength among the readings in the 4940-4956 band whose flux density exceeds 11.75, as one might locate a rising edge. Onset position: 4941.21 A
